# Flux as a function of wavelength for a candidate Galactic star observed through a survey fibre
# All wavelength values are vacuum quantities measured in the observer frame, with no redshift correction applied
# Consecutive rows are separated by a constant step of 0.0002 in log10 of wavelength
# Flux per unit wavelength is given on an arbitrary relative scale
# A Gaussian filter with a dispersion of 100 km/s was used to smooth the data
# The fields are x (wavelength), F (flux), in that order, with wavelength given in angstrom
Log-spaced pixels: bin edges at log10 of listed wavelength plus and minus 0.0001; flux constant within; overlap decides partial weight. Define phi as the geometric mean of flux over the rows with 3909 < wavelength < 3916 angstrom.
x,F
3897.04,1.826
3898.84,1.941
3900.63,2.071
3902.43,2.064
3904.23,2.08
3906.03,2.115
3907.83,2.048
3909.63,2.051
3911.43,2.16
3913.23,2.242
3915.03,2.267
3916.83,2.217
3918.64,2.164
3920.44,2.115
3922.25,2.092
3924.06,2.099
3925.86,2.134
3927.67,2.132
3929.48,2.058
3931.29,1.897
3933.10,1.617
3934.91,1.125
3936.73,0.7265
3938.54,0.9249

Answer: 2.18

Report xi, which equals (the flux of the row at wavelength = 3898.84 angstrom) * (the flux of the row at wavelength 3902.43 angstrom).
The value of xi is 4.01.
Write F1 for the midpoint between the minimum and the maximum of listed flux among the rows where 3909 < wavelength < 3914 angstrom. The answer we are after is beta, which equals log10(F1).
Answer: 0.332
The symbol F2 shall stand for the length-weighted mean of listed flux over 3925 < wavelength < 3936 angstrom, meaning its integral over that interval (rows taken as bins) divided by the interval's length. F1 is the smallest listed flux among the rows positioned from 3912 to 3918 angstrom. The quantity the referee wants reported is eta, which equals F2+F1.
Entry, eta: 4.02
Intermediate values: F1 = 2.217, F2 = 1.81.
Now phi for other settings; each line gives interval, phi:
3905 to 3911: 2.07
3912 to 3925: 2.17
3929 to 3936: 1.63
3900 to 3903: 2.07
